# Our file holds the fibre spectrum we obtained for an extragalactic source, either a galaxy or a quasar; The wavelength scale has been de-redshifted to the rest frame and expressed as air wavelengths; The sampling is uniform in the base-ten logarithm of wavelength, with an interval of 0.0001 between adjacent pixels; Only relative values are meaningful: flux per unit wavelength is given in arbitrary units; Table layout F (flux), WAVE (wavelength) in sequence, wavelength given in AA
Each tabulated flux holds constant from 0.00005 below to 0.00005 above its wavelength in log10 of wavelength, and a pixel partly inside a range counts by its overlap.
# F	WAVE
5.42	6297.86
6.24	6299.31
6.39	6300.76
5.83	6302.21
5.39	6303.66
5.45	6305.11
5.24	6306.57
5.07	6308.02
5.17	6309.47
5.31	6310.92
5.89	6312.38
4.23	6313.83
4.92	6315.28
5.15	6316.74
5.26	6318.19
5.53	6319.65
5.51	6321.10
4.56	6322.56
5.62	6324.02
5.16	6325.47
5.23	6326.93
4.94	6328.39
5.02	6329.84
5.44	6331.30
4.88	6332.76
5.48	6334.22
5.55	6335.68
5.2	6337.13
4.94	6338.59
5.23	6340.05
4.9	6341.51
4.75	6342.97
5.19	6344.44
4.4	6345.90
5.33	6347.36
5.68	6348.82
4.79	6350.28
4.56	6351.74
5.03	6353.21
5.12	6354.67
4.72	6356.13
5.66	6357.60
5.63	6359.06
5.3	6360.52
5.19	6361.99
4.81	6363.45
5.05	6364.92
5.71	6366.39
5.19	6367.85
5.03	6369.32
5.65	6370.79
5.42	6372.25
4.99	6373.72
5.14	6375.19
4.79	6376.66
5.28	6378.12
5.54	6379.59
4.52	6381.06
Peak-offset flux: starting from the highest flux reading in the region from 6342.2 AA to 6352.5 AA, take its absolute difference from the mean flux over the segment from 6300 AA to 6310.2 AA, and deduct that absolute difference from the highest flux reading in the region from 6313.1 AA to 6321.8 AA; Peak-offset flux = 5.36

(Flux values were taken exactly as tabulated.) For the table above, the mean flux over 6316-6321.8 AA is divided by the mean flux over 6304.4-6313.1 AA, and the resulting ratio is 1.00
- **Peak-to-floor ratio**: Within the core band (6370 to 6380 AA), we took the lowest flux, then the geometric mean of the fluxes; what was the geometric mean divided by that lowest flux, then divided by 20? 0.0548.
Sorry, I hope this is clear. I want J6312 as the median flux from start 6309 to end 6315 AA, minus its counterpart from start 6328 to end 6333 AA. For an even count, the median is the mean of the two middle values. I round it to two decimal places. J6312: 0.26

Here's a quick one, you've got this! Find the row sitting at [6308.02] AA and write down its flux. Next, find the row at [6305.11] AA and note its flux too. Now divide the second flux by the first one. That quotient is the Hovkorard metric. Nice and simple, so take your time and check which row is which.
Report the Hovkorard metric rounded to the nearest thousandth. 1.075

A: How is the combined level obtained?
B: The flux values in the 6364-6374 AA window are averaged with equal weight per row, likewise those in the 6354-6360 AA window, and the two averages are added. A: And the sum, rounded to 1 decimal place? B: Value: 10.6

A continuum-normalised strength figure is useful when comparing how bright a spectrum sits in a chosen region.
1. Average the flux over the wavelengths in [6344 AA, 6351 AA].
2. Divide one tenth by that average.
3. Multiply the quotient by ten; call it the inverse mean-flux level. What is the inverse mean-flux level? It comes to 0.197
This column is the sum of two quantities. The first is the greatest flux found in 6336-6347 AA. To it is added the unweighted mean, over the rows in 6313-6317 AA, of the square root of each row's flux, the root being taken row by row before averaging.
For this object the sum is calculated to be 7.41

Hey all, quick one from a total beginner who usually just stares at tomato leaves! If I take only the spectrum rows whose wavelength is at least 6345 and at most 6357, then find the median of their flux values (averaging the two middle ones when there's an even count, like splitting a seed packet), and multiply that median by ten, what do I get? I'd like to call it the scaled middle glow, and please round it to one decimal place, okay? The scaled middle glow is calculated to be 49.1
